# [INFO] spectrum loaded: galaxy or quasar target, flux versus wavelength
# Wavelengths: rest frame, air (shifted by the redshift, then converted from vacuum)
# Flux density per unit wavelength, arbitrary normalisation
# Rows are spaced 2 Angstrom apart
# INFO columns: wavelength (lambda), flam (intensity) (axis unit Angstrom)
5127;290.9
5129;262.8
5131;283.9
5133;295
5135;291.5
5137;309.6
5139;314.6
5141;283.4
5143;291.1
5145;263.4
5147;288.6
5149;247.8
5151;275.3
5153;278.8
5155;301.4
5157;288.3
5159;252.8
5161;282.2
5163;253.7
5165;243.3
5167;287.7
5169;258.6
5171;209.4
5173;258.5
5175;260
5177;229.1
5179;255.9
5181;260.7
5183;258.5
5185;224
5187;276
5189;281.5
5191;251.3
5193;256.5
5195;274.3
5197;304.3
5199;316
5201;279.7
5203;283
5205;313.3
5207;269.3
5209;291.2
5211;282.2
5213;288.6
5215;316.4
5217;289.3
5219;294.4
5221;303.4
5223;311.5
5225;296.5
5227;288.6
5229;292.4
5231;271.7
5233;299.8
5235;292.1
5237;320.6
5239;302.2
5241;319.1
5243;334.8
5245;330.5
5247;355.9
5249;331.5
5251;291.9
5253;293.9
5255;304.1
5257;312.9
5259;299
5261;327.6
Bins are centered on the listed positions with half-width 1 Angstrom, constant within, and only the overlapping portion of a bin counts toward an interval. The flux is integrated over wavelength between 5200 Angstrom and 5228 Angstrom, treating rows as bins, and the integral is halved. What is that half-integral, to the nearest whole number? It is 4107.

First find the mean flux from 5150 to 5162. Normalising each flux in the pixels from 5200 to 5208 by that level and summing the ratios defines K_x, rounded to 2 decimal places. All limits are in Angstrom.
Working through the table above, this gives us 4.09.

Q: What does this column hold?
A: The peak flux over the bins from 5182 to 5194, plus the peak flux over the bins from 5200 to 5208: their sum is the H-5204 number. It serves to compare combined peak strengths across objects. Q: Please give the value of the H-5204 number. 595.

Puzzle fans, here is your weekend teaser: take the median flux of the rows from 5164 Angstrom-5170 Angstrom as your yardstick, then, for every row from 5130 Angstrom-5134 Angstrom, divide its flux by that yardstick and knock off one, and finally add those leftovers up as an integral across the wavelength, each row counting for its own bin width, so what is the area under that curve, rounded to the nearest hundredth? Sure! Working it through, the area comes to 0.48 Angstrom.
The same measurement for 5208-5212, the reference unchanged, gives 0.43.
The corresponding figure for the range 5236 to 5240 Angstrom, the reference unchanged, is 0.82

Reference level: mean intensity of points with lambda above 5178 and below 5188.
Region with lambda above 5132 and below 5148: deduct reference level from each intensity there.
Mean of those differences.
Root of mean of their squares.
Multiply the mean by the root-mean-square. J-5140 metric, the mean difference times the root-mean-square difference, 1483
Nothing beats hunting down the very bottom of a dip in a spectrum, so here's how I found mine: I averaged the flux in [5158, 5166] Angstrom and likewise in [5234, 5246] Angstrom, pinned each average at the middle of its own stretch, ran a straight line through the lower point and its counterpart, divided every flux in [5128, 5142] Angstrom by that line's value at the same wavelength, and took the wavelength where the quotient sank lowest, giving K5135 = 5129 Angstrom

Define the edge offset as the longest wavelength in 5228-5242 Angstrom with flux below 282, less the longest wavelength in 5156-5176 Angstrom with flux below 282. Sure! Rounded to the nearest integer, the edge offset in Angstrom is 56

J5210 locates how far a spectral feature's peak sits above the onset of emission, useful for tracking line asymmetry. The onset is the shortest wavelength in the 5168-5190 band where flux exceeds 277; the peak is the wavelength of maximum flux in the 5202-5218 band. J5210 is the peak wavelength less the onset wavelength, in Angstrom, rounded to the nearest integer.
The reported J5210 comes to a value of 26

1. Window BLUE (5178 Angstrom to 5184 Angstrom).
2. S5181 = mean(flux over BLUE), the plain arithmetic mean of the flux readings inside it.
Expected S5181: 258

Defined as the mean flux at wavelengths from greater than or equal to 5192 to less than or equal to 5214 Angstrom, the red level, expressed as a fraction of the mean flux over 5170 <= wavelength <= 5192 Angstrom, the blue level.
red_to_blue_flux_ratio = 1.14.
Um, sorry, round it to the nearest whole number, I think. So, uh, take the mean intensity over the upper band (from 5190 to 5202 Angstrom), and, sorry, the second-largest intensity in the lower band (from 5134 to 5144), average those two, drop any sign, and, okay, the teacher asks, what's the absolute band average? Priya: 295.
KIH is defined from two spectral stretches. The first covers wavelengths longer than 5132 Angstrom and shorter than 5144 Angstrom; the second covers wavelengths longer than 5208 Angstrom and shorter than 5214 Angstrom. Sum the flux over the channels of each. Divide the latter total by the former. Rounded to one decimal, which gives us 0.5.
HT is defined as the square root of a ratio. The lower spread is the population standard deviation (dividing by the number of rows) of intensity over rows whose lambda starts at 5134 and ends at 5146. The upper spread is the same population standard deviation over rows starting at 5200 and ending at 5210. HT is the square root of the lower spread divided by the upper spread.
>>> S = 1.07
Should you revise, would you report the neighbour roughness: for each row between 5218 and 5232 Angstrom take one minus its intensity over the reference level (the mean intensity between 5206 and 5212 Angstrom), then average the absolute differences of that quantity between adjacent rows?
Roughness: 0.038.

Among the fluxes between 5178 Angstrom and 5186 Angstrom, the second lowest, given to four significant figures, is 255.9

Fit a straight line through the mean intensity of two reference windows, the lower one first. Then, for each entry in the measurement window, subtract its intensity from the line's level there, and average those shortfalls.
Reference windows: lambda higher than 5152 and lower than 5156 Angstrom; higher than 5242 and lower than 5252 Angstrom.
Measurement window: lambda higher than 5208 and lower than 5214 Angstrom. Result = 27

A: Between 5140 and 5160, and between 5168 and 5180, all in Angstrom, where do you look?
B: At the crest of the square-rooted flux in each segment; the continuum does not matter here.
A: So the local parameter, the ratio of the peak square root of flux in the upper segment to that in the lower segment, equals 0.929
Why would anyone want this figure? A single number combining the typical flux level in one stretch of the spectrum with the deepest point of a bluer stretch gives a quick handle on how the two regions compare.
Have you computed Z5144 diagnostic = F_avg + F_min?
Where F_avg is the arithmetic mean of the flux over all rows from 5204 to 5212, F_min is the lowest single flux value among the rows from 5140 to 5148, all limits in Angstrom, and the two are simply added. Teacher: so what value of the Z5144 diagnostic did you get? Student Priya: 552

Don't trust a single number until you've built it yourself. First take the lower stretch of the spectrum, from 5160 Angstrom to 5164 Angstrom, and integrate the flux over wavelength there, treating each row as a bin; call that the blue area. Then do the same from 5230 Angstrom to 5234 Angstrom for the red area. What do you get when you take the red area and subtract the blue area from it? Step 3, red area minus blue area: 71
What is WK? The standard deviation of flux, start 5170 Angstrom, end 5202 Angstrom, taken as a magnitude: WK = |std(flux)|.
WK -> 27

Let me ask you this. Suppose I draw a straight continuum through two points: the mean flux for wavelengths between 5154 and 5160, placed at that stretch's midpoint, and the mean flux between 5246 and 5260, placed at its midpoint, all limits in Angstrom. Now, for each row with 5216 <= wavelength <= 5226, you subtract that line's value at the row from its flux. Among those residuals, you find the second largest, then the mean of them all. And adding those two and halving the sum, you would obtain -0.9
